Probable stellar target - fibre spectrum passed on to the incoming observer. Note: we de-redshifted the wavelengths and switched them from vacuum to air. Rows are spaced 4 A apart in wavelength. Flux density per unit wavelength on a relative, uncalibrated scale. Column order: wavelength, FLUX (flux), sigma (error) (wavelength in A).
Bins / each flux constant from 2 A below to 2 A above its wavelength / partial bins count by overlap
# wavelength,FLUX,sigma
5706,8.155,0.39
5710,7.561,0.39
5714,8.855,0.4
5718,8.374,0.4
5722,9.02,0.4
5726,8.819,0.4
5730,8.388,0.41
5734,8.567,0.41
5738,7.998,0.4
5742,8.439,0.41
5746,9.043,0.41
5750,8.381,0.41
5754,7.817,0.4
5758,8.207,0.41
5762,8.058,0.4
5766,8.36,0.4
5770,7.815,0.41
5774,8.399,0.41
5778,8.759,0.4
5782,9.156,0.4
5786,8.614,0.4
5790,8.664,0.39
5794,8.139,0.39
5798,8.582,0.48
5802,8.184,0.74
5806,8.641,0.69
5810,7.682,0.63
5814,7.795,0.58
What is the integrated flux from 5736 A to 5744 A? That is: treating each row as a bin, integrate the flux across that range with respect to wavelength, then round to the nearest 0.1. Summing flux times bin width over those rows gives 65.7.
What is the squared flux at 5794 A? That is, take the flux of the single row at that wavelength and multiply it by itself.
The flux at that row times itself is 66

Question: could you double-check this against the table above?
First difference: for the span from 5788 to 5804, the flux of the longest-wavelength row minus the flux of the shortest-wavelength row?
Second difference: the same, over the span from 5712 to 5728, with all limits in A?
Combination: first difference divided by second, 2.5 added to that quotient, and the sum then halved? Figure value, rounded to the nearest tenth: 7.9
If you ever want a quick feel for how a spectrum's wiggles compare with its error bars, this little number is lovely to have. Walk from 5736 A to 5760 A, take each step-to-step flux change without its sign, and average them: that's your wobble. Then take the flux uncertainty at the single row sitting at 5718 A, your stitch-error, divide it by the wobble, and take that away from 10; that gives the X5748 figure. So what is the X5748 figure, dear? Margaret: 9.25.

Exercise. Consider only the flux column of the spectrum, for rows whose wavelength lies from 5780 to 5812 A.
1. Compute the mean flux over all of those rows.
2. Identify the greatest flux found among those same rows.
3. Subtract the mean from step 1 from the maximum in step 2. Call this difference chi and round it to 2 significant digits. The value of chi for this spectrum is 0.70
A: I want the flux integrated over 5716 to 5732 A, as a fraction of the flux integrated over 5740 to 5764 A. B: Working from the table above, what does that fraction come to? 0.7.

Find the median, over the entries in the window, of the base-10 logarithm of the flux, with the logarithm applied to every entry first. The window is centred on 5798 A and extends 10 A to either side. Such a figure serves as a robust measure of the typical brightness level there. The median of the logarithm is 0.934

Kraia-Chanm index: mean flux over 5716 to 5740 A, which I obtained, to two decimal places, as 8.53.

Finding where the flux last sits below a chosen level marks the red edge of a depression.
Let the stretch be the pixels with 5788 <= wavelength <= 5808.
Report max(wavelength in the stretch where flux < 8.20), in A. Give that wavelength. 5802 A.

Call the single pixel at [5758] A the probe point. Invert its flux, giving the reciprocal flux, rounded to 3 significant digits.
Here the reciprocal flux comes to 0.122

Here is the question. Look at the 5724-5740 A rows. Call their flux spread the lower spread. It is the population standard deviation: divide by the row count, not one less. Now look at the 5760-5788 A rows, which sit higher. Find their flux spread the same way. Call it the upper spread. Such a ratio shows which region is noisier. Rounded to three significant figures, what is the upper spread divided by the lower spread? 1.38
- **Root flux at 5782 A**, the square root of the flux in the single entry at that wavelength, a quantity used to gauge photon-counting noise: 3.03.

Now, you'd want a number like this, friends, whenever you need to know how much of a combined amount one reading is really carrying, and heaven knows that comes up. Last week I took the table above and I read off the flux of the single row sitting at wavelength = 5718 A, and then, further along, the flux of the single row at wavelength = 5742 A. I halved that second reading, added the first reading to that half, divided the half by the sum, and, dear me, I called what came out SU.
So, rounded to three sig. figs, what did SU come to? 0.335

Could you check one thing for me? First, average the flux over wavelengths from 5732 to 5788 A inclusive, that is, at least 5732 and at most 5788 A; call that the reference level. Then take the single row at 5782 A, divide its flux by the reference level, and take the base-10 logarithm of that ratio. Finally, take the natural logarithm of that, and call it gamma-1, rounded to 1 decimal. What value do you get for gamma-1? -3.3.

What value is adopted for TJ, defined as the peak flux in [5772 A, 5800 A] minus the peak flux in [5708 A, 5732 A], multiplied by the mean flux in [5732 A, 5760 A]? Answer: 1.1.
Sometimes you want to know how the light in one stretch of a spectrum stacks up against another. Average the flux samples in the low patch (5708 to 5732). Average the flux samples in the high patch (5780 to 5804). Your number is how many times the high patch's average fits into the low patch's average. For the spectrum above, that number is 0.99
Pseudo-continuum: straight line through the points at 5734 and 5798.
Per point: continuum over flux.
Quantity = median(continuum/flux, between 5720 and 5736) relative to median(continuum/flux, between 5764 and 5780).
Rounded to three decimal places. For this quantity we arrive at 0.963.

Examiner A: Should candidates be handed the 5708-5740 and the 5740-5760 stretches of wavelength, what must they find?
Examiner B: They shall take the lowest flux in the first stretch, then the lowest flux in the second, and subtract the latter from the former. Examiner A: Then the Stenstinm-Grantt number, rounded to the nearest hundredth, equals -0.26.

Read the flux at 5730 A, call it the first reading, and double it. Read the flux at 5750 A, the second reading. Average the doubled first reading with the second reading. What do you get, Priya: 12.6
